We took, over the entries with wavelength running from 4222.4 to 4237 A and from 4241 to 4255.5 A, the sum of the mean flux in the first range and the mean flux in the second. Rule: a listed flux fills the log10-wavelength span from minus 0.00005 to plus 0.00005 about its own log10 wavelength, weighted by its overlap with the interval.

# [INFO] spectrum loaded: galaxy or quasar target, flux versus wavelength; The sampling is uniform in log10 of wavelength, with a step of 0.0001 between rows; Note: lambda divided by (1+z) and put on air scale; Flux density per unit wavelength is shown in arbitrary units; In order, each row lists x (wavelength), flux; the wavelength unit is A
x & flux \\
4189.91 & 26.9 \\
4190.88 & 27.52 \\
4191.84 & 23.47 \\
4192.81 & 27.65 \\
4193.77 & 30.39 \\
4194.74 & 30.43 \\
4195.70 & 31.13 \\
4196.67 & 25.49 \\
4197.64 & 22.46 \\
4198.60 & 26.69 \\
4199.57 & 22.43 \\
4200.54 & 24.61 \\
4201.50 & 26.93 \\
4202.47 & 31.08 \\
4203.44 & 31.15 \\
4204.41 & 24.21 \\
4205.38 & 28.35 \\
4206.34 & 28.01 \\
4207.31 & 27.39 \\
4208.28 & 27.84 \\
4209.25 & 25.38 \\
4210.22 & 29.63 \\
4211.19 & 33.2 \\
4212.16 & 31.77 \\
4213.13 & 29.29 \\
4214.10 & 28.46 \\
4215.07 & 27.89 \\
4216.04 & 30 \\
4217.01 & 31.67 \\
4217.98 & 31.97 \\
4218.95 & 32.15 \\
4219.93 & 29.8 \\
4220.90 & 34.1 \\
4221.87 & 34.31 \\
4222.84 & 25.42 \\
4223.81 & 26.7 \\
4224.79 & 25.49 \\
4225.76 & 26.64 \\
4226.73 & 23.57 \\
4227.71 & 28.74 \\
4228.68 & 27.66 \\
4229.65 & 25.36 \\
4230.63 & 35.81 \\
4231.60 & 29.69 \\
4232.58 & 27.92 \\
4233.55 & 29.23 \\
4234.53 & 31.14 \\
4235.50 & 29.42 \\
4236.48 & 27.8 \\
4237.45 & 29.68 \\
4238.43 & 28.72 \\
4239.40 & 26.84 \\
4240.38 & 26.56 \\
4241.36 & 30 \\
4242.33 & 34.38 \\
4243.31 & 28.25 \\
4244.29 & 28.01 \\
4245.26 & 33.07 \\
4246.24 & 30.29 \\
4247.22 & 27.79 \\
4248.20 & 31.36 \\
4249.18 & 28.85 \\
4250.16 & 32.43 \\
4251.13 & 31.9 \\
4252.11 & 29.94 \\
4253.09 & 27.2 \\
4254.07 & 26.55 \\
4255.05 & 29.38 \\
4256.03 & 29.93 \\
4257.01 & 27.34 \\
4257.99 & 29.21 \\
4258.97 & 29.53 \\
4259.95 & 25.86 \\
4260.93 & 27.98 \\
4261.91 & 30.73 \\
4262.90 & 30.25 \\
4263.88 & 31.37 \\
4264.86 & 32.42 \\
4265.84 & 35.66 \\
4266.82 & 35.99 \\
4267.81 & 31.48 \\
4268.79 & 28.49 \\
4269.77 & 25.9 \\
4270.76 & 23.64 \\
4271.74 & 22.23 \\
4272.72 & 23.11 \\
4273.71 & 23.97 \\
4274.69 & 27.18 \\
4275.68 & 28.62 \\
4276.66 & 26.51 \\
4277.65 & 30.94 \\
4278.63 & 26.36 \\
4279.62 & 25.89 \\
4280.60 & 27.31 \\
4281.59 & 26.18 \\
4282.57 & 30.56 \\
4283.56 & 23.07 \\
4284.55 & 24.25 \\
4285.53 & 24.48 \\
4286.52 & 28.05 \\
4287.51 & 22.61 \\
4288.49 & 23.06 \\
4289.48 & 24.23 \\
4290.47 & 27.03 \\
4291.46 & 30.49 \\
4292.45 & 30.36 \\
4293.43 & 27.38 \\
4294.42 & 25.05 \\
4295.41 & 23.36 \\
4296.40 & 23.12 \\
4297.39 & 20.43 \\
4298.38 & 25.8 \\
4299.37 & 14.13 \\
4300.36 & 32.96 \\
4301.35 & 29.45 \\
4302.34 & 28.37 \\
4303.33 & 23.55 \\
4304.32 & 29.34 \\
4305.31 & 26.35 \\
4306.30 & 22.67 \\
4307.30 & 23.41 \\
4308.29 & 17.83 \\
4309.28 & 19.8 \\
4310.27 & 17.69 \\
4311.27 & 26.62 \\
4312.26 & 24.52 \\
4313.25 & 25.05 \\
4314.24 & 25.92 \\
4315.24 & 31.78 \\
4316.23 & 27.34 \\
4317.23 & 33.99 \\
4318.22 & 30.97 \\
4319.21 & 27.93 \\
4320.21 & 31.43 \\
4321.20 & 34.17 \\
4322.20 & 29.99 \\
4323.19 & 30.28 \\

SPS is 58.0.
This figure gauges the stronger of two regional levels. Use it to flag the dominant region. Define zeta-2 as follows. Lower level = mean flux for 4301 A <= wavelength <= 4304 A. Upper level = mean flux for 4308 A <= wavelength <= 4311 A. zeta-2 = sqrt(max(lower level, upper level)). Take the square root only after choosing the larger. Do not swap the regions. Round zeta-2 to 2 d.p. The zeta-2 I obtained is 5.21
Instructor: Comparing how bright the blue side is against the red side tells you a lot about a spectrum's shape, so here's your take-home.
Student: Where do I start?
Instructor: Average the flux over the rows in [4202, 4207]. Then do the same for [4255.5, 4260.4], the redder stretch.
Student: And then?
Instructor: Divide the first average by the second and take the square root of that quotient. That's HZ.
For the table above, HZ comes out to 1.00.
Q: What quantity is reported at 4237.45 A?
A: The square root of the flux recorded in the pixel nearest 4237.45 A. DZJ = 5.45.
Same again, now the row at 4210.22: 5.44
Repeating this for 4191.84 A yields 4.84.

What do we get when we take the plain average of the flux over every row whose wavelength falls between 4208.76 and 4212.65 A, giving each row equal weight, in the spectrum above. 30.0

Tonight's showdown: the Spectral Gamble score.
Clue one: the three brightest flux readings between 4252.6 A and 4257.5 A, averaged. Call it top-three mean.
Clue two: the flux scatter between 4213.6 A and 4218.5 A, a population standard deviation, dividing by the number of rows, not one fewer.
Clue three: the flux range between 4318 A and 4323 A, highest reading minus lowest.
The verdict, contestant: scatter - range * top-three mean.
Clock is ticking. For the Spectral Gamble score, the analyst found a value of -179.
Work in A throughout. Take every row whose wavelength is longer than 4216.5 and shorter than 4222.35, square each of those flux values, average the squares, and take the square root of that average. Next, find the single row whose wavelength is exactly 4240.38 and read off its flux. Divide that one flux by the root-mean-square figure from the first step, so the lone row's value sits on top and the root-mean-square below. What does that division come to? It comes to 0.82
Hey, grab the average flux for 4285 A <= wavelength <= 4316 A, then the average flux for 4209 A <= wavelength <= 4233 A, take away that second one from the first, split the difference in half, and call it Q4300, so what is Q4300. -2.2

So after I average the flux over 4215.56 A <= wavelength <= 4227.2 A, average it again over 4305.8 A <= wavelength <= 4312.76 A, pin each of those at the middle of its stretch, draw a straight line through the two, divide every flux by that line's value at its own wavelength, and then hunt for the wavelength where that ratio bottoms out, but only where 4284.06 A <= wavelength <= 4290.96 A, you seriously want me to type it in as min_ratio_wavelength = 4287.51 A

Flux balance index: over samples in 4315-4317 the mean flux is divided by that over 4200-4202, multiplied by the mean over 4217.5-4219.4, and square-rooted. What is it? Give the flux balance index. 6.1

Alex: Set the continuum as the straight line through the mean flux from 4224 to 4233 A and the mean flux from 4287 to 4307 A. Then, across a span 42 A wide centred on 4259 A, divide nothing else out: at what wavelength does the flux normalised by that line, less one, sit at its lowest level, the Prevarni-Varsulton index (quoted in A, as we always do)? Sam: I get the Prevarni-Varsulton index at 4271.74 A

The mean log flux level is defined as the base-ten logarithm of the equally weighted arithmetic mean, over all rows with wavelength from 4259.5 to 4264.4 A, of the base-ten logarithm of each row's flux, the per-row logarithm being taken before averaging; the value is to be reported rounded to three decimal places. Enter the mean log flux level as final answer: 0.166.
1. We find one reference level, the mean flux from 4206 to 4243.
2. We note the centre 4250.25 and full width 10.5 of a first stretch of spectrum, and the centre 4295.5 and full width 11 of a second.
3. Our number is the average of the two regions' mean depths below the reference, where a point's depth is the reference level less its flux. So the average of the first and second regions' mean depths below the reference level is 1.5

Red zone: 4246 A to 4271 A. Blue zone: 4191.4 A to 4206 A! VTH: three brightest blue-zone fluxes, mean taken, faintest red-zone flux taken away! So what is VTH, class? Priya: 7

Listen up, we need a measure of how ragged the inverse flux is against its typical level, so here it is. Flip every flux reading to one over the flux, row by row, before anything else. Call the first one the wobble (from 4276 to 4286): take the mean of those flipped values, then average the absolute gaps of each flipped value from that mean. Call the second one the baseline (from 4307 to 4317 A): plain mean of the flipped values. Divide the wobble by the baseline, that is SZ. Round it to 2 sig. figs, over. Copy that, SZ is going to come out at 0.058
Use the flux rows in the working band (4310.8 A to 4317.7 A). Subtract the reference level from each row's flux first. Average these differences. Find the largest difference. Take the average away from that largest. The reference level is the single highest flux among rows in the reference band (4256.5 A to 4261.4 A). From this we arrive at 6.1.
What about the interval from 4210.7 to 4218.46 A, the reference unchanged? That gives 2.7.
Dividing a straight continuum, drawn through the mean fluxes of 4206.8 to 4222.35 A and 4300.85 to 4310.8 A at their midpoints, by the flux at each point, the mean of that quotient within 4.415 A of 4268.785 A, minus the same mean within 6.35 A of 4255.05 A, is 0.00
